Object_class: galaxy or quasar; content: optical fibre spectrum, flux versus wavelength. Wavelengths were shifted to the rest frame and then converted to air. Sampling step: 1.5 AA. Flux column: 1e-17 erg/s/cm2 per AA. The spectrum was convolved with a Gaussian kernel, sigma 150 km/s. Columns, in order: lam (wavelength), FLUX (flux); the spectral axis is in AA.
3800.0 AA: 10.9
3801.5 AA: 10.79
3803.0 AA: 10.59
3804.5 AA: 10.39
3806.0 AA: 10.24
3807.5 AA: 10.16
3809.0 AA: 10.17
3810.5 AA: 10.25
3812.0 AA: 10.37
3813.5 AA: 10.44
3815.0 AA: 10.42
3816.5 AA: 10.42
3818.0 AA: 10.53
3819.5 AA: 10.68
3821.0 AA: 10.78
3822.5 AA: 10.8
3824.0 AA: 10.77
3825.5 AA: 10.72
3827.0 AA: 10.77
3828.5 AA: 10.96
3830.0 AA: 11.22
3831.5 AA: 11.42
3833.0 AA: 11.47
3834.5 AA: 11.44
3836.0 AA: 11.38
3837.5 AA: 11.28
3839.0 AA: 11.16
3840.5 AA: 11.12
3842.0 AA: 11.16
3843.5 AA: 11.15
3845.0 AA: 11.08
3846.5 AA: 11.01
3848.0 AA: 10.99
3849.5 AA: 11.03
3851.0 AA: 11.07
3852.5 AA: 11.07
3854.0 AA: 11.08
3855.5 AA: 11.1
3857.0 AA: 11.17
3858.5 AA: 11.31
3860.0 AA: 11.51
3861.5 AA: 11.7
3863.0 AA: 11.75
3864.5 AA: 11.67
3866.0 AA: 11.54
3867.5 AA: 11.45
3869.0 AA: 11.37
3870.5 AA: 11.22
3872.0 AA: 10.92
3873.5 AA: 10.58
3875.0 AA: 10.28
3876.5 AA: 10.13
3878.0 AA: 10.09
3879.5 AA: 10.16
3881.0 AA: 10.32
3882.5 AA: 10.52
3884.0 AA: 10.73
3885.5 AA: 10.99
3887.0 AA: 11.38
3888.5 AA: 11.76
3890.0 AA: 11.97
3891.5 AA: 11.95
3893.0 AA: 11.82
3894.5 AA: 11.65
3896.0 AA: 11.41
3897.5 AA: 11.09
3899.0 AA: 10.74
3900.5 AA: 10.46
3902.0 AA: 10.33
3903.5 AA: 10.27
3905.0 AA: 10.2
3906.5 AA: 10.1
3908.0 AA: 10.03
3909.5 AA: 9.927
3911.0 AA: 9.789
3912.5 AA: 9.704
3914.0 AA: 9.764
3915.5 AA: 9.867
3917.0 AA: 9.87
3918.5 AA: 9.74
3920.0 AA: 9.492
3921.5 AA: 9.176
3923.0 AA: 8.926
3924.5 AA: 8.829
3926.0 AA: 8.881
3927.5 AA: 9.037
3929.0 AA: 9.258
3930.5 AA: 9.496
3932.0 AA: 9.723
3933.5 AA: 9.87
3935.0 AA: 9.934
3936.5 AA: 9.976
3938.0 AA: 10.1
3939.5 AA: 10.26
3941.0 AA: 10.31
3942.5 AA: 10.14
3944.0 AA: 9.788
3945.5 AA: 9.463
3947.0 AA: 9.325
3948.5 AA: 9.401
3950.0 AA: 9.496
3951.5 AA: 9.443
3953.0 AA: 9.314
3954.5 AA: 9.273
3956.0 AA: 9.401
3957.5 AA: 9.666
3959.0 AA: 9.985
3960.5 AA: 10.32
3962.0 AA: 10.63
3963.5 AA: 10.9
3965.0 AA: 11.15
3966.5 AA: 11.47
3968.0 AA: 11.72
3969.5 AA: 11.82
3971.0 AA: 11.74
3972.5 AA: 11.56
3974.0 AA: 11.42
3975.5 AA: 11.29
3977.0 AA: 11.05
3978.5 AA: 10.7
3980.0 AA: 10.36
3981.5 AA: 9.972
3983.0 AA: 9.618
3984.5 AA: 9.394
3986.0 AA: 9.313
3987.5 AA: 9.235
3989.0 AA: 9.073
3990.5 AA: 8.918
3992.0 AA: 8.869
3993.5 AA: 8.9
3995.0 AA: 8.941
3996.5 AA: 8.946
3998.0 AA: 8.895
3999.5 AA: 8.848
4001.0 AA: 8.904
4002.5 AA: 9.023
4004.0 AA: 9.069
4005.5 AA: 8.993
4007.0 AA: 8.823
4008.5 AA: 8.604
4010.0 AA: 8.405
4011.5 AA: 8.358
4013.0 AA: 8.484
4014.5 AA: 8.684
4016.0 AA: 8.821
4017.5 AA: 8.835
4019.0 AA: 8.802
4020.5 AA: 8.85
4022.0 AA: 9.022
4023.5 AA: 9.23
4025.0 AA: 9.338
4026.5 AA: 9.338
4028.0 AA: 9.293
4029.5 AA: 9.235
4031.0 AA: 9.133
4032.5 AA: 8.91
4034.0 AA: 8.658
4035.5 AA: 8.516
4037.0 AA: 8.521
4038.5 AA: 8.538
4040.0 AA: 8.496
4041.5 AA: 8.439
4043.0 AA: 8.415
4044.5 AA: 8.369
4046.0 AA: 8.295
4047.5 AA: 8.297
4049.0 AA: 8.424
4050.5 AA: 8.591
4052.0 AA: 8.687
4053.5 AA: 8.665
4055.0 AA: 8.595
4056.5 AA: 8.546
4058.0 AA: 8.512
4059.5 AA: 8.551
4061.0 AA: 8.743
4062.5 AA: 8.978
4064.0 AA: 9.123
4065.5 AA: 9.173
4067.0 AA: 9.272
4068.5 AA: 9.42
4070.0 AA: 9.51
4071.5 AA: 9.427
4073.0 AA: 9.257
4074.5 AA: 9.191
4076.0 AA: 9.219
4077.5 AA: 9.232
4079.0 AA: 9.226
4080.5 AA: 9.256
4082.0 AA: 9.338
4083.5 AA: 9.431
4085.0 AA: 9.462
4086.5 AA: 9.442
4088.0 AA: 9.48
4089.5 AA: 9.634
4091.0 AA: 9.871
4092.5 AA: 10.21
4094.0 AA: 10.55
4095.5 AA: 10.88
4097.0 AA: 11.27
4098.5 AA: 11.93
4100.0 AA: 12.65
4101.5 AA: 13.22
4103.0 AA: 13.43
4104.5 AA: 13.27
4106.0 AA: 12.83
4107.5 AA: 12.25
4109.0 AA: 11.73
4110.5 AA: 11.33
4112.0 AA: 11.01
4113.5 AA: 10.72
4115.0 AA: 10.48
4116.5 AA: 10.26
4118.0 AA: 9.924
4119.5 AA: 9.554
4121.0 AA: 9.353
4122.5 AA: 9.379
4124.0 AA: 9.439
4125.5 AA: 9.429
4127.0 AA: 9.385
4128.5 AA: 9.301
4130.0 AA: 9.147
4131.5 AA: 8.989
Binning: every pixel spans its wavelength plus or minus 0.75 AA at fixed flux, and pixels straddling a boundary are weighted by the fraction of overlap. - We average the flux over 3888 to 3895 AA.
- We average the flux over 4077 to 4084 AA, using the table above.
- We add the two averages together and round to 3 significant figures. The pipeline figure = 21.1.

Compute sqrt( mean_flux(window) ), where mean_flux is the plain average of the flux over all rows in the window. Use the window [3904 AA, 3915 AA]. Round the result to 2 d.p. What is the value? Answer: 3.15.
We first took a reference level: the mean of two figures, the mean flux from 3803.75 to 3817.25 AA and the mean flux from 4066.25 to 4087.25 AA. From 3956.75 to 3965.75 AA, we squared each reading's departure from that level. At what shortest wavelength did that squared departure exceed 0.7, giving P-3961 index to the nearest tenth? 3963.5 AA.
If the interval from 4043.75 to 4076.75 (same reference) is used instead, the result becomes 4044.5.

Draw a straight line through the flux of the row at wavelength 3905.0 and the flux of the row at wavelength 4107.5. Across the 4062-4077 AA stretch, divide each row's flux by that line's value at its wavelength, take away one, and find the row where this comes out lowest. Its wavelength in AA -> 4062.5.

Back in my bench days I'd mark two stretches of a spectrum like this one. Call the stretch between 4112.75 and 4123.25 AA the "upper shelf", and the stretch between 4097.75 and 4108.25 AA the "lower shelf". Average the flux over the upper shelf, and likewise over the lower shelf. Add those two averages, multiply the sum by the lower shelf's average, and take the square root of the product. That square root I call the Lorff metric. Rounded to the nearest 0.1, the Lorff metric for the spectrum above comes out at 17.1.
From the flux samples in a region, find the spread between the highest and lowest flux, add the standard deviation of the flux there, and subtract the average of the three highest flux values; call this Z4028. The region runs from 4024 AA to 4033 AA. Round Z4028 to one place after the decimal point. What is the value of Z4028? -8.7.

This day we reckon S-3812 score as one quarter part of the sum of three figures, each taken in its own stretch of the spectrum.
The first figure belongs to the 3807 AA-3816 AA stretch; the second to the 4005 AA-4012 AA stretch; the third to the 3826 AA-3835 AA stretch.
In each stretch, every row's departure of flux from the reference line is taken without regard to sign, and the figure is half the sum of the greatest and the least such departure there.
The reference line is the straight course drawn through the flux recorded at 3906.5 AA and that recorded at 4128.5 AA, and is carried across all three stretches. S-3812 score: 0.5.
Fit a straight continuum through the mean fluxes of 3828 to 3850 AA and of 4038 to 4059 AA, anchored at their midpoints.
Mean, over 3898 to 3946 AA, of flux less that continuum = -0.32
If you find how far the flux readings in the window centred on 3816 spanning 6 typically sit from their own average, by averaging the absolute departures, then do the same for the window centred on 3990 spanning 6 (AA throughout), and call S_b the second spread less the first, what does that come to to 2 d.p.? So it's 0.09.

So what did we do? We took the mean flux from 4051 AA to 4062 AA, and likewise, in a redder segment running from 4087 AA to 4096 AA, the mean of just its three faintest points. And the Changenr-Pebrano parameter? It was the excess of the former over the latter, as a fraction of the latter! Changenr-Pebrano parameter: -0.11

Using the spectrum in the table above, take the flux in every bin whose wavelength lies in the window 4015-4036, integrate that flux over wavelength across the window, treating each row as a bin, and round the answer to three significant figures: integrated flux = 189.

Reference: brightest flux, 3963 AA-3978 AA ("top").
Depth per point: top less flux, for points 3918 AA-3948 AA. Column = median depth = 2.21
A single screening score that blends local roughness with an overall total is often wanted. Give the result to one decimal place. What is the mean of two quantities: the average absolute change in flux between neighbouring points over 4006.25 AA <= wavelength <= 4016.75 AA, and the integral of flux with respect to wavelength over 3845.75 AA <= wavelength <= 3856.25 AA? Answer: 58.1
